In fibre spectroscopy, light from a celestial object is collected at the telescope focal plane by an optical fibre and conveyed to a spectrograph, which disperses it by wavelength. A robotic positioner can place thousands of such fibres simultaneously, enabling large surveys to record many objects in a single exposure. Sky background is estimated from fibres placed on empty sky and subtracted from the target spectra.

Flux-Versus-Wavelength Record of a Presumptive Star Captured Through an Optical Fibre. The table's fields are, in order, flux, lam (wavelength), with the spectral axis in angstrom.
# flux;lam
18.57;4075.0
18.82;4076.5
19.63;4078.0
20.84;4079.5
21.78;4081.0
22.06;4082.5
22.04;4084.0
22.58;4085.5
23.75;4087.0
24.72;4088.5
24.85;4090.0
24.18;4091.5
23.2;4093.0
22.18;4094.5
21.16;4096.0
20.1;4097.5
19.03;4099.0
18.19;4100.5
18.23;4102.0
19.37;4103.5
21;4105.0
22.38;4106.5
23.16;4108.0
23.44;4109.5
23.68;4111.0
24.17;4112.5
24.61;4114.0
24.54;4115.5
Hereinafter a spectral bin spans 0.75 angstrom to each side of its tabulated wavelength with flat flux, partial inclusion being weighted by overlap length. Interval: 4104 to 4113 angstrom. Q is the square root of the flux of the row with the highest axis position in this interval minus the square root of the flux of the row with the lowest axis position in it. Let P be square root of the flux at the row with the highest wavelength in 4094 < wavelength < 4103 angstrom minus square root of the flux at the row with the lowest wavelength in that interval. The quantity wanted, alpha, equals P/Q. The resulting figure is -1.3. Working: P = -0.44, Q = 0.33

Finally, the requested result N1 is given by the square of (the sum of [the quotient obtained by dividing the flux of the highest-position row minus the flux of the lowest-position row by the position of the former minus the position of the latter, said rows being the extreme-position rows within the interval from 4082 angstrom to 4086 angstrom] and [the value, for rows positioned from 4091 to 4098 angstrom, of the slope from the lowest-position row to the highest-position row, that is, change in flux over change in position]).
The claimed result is 0.26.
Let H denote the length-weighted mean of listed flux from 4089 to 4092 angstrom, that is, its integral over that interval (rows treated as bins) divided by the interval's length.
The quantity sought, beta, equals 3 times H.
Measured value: 74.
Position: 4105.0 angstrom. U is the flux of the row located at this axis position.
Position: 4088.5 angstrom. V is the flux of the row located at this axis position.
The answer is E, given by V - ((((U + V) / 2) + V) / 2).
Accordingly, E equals 0.9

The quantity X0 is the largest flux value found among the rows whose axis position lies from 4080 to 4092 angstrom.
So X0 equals 24.85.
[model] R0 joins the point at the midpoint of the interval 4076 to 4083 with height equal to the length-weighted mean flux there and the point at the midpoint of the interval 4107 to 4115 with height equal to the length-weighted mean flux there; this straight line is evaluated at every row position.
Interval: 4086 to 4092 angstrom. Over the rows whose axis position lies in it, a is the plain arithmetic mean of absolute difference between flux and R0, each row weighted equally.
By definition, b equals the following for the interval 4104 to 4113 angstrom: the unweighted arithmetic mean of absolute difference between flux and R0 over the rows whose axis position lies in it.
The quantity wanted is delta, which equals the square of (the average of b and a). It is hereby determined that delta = 2.9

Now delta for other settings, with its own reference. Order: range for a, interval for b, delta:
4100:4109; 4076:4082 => 3.3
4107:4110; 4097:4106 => 3.5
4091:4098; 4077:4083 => 1.2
